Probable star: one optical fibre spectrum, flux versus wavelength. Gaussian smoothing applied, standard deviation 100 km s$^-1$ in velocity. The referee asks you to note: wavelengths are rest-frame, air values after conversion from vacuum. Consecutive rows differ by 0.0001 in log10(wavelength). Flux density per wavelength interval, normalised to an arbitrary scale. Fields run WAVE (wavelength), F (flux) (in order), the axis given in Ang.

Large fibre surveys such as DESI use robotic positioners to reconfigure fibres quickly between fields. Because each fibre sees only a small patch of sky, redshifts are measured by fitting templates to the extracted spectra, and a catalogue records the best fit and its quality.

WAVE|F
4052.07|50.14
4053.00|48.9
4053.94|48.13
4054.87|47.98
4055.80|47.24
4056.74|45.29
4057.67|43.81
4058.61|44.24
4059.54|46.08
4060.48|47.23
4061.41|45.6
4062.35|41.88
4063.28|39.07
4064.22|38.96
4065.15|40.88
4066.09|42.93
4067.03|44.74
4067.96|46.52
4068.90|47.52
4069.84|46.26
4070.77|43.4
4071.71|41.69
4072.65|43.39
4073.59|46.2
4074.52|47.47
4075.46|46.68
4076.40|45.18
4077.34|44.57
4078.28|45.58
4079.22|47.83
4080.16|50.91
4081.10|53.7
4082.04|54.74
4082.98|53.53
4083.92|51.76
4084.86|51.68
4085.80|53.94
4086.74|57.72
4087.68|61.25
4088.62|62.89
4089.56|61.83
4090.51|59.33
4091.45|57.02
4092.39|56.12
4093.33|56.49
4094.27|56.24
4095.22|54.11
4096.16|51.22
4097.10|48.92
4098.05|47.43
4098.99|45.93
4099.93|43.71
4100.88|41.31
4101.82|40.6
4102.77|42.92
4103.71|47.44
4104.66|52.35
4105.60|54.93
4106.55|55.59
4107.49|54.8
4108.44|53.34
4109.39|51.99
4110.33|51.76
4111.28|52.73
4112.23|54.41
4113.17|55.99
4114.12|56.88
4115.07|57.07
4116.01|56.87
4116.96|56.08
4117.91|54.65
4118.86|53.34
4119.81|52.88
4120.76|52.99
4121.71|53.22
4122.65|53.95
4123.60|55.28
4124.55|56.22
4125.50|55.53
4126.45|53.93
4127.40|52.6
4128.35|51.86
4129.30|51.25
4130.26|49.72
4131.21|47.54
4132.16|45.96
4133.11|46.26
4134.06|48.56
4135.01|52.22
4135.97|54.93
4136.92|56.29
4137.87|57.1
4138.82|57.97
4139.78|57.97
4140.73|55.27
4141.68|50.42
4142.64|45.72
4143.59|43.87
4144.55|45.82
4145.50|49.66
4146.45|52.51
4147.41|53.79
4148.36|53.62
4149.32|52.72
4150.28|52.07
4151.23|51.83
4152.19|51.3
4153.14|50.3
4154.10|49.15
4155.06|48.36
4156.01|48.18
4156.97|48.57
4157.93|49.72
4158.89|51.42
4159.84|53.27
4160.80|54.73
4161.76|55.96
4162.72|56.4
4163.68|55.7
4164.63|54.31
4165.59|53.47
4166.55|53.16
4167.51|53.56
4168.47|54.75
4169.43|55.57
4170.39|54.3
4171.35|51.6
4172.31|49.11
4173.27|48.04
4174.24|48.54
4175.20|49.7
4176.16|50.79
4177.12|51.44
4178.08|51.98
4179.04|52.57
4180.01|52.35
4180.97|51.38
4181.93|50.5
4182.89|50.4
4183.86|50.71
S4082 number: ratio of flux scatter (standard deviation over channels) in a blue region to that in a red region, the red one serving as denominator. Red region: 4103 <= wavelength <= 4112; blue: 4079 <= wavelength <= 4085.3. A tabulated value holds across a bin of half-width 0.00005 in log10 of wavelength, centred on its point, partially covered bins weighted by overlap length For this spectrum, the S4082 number 0.9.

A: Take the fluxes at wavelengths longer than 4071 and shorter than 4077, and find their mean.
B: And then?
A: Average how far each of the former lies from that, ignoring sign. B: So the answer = 1.71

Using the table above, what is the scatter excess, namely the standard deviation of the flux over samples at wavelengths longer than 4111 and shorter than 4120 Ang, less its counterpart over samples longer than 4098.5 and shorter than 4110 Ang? -4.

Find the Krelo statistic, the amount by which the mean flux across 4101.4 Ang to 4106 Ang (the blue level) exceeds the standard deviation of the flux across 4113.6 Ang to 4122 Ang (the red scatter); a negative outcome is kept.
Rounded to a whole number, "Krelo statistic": 46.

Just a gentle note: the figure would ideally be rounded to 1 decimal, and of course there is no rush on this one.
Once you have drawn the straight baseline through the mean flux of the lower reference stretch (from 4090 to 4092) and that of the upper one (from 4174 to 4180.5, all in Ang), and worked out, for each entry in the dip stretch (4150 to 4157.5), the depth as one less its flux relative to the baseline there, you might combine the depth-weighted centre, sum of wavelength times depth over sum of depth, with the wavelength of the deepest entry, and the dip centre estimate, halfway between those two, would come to 4155.3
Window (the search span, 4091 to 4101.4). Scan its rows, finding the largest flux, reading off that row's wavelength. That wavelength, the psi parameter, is 4091.45 Ang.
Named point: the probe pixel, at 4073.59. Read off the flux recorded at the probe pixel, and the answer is 46.2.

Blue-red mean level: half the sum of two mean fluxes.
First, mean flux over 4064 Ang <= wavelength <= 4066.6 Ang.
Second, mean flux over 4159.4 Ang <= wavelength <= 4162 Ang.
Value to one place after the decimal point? 47.8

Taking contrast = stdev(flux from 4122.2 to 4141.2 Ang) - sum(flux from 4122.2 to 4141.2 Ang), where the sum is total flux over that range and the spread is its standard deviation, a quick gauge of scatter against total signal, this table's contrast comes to -1057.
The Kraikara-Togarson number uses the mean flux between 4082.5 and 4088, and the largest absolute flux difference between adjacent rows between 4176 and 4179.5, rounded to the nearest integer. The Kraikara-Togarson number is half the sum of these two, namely 28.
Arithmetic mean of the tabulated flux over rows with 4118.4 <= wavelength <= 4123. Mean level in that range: 53.3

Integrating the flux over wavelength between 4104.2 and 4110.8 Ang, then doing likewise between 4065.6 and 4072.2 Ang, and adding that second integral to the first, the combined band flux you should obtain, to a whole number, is 648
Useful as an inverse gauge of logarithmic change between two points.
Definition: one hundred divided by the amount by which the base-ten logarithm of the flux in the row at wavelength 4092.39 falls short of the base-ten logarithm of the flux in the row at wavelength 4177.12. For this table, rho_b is -2644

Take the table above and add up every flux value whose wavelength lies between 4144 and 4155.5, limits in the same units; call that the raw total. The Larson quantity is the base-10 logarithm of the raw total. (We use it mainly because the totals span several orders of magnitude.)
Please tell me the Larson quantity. 2.786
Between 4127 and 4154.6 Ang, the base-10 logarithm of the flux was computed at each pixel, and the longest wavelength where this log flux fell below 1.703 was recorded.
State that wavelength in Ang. 4154.10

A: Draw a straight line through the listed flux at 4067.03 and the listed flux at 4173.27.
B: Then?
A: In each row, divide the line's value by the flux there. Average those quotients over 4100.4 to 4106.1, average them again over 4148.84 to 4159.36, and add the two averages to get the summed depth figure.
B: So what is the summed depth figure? 1.94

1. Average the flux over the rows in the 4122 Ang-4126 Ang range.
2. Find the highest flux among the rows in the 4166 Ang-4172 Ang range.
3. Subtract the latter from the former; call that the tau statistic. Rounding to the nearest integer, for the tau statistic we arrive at 0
